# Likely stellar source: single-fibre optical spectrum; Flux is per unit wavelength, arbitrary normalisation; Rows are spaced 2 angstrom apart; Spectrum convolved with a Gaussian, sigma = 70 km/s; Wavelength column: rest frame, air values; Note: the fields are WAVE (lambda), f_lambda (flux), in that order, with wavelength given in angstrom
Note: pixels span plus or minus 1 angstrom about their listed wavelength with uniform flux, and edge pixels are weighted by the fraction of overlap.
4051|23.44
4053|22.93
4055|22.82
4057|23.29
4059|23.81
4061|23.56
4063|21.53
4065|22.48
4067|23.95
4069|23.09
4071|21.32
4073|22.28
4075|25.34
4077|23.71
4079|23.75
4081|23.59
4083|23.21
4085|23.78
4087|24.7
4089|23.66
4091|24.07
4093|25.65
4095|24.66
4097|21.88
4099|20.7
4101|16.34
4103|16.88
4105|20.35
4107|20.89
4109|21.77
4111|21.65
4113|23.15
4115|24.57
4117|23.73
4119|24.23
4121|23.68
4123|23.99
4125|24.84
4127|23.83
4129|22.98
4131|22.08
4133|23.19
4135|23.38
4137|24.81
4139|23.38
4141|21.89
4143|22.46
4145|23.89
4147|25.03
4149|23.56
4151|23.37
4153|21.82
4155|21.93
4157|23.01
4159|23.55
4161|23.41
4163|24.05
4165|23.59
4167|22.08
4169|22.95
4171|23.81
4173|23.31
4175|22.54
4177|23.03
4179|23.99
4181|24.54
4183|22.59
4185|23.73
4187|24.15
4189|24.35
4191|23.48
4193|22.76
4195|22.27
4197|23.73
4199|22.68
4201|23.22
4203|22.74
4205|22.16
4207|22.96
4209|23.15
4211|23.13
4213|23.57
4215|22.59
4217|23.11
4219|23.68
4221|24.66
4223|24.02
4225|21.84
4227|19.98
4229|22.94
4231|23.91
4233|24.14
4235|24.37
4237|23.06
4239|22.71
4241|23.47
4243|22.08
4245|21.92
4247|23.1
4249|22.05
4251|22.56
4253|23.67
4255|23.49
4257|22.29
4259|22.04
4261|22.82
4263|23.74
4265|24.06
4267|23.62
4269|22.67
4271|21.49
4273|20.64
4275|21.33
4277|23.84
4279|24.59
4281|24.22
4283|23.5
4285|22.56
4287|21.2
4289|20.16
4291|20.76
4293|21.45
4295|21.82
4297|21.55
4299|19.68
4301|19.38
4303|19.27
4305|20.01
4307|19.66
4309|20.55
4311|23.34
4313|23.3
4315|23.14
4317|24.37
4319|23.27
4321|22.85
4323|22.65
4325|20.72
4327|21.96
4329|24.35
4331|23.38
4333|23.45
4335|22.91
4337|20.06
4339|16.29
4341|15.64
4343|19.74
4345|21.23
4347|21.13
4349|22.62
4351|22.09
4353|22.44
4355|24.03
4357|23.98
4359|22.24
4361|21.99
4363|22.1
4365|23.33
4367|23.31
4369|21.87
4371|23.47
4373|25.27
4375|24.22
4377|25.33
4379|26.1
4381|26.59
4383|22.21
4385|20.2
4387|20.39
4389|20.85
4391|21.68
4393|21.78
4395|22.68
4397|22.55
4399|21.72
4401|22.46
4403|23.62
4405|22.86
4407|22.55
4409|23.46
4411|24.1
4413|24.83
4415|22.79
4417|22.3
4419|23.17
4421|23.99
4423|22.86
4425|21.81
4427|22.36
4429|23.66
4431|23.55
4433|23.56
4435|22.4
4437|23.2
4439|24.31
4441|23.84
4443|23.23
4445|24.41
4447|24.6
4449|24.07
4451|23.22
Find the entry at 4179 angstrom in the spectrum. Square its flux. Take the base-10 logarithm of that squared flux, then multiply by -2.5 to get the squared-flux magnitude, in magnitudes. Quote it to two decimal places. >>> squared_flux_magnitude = -6.90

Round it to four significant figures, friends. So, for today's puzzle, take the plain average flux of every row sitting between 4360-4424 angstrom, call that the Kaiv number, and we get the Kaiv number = 23.02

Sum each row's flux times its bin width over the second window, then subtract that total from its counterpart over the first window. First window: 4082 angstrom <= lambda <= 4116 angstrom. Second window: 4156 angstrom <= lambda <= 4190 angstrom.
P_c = -42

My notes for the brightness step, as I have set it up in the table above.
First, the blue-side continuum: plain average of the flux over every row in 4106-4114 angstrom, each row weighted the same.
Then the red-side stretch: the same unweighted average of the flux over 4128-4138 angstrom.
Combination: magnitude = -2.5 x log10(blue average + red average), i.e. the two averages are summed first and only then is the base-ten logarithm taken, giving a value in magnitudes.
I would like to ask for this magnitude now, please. -4.14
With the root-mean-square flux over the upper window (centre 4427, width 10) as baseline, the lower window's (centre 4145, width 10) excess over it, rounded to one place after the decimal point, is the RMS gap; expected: 0.5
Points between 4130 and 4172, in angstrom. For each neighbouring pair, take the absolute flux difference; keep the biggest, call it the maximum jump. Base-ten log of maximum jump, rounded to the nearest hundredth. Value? 0.19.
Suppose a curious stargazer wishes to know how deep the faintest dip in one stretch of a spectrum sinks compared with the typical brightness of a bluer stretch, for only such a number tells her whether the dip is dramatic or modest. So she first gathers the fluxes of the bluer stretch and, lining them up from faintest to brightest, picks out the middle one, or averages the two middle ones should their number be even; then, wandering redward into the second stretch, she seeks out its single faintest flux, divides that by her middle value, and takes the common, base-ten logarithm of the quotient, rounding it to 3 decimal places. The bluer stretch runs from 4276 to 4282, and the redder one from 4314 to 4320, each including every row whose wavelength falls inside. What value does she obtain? -0.020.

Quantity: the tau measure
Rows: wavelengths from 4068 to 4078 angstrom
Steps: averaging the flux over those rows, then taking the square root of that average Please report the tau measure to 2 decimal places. 4.81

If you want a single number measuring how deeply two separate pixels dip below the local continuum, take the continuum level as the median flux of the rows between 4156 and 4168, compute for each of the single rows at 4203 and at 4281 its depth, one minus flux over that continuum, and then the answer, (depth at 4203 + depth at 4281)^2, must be 0.000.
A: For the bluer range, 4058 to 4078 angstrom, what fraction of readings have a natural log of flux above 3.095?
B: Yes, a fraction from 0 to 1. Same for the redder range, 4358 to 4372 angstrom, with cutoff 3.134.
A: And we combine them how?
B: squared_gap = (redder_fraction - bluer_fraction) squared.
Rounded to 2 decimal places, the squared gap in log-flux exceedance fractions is 0.14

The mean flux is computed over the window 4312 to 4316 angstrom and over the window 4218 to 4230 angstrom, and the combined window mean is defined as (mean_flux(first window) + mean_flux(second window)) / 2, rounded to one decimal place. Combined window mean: 23.0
